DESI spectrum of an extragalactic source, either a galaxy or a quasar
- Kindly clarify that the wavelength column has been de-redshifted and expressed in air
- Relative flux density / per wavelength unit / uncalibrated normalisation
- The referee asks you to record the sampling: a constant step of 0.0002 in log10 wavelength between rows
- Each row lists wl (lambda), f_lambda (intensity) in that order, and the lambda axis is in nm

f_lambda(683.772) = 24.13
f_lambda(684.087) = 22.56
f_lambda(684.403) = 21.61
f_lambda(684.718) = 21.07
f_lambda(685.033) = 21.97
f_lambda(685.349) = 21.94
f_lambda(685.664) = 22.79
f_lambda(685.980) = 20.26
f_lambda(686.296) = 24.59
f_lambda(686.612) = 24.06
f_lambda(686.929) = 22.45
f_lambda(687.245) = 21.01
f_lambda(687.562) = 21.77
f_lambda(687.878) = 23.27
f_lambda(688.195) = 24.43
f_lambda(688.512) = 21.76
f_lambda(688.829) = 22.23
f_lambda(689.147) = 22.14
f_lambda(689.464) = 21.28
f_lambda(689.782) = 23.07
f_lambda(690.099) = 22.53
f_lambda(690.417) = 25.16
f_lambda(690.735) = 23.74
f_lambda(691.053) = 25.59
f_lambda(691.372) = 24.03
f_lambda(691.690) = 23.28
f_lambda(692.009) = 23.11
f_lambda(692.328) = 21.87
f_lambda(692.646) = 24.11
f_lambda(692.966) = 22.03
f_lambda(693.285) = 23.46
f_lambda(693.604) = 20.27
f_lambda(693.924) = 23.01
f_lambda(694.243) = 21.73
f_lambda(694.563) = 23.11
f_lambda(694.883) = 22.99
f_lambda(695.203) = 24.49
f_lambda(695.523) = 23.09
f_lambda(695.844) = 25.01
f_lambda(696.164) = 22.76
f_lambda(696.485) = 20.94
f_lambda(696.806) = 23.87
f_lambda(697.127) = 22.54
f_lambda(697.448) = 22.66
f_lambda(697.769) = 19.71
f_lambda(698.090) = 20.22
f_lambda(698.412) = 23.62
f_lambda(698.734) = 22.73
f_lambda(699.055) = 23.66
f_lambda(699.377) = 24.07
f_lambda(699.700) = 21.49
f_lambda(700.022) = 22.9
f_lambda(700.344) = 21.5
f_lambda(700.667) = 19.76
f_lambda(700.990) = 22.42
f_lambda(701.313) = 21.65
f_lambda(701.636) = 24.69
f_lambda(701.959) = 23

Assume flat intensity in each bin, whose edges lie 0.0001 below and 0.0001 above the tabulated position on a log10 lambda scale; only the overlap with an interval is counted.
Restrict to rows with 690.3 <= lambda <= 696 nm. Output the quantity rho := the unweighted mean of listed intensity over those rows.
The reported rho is 23.3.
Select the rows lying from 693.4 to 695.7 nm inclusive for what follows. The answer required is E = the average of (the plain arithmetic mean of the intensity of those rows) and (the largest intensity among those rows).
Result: 23.6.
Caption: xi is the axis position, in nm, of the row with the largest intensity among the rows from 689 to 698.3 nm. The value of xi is 691.053 nm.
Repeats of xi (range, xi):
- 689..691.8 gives 691.053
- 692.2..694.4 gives 692.646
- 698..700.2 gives 699.377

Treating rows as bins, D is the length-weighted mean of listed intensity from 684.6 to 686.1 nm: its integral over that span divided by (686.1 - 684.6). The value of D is 21.7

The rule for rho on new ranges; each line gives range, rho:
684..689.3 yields 22.3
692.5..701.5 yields 22.5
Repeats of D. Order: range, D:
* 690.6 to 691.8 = 24.2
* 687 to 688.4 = 22.6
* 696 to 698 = 22.0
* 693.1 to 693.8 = 21.9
